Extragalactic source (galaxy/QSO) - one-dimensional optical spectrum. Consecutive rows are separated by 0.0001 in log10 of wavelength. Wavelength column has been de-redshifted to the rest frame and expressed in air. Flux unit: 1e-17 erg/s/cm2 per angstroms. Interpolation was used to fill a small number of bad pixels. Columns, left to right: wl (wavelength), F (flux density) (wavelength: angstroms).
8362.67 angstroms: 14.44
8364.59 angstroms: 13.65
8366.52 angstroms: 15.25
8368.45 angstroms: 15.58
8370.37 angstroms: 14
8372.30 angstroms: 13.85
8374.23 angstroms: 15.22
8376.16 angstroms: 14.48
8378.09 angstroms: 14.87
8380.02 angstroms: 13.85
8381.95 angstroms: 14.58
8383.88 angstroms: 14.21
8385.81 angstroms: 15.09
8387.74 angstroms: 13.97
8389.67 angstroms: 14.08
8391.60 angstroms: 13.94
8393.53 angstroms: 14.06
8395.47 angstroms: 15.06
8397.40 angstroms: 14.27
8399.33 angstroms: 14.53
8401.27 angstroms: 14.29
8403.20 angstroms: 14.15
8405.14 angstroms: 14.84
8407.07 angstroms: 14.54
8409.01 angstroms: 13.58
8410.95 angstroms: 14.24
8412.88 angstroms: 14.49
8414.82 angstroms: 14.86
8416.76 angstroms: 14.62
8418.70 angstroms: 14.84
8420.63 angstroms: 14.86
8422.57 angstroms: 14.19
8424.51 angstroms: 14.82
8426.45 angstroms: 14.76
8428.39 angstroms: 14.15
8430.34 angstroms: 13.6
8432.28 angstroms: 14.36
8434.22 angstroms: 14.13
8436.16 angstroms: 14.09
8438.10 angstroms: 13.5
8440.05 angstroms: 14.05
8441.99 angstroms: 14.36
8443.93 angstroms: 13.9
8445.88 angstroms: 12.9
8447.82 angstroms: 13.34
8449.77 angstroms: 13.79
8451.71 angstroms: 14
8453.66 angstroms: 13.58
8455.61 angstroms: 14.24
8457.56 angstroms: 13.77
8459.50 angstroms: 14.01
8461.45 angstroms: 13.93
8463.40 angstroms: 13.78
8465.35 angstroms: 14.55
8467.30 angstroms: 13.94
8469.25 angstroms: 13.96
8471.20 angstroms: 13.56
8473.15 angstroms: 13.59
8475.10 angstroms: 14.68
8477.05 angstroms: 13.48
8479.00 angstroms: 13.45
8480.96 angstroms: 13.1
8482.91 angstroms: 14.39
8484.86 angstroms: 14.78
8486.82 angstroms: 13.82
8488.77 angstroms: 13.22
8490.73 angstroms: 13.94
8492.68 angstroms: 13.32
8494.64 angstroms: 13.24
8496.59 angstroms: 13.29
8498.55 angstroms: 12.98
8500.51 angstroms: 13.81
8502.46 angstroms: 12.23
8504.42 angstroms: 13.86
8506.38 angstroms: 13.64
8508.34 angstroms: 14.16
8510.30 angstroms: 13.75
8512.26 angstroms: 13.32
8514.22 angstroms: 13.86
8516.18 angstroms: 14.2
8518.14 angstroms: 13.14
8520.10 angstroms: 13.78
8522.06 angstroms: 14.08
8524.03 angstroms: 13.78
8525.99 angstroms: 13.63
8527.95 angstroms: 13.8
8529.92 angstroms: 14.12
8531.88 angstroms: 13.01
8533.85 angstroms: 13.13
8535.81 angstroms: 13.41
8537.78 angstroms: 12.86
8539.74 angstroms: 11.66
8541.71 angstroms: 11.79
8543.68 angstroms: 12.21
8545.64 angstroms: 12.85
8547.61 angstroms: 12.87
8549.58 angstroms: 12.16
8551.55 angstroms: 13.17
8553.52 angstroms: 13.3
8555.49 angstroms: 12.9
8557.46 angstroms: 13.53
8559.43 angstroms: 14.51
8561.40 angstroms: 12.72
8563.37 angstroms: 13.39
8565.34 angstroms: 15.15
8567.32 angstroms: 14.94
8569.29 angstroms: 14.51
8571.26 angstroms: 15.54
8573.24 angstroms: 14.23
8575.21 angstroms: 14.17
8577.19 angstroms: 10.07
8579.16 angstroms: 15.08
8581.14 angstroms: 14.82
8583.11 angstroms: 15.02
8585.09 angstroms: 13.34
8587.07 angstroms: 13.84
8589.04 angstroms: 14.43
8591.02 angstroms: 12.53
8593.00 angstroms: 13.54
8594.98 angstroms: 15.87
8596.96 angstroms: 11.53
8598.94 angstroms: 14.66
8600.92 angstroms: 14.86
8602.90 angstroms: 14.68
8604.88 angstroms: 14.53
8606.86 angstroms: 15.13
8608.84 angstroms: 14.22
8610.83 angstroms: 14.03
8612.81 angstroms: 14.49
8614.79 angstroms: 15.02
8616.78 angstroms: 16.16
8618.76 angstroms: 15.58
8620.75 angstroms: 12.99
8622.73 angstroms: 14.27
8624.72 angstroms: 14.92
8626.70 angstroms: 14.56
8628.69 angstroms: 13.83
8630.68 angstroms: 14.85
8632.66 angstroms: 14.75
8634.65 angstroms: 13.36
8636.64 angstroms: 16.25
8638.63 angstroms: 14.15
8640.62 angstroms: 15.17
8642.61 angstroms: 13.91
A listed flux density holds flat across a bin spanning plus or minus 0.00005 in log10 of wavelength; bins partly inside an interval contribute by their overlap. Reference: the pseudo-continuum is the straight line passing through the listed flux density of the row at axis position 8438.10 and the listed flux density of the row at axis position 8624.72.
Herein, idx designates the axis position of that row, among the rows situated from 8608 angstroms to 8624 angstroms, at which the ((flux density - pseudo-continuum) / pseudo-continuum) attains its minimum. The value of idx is 8620.75 angstroms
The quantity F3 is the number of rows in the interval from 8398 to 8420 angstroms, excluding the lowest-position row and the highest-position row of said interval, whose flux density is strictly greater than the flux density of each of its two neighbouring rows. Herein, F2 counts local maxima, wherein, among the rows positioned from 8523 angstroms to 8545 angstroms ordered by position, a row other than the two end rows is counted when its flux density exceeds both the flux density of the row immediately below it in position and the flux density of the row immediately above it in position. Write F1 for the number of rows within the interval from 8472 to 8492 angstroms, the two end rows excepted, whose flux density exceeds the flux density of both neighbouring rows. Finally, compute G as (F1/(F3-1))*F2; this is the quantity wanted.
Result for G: 4.0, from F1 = 2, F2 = 2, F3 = 2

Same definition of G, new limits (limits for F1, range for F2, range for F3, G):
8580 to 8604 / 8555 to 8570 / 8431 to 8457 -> 8.0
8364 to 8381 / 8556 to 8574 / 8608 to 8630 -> 9.0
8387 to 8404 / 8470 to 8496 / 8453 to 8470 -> 4.5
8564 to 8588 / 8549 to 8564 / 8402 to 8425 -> 3.0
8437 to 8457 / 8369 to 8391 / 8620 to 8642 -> 4.0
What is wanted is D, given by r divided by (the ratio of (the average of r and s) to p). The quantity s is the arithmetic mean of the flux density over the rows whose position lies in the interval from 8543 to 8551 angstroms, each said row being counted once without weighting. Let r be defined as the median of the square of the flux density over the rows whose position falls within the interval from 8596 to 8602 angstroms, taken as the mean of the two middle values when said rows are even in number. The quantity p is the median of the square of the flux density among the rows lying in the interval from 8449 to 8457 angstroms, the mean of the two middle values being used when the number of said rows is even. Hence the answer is 365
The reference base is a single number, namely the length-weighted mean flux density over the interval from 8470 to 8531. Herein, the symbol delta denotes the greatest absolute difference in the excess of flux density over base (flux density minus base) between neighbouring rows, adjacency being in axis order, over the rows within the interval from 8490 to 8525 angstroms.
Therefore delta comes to 1.6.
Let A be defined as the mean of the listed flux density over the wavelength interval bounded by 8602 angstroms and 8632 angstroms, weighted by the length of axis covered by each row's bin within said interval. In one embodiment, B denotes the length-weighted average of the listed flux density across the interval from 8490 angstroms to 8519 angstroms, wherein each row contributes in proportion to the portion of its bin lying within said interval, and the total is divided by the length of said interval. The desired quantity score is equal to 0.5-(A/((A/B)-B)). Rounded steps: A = 14.62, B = 13.5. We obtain 1.68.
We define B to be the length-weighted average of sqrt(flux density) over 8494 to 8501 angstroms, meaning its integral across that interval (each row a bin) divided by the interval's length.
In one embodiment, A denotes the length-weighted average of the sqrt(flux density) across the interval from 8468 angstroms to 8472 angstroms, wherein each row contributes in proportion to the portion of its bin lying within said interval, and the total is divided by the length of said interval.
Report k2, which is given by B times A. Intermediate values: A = 3.71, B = 3.65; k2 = 13.5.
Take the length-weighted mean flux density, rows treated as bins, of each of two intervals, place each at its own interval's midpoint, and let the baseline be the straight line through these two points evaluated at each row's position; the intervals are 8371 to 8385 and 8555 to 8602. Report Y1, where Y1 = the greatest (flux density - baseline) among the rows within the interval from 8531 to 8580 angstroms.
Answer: 1.55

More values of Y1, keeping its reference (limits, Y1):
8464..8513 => 0.59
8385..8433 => 0.68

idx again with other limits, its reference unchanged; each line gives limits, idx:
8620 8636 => 8620.75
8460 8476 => 8471.20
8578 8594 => 8591.02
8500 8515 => 8502.46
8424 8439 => 8438.10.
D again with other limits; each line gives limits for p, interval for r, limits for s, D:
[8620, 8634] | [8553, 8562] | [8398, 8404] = 392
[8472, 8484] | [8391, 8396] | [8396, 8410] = 342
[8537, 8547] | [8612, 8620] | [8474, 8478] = 281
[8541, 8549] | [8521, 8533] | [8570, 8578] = 293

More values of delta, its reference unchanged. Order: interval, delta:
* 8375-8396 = 1.1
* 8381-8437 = 1.1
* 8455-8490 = 1.3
